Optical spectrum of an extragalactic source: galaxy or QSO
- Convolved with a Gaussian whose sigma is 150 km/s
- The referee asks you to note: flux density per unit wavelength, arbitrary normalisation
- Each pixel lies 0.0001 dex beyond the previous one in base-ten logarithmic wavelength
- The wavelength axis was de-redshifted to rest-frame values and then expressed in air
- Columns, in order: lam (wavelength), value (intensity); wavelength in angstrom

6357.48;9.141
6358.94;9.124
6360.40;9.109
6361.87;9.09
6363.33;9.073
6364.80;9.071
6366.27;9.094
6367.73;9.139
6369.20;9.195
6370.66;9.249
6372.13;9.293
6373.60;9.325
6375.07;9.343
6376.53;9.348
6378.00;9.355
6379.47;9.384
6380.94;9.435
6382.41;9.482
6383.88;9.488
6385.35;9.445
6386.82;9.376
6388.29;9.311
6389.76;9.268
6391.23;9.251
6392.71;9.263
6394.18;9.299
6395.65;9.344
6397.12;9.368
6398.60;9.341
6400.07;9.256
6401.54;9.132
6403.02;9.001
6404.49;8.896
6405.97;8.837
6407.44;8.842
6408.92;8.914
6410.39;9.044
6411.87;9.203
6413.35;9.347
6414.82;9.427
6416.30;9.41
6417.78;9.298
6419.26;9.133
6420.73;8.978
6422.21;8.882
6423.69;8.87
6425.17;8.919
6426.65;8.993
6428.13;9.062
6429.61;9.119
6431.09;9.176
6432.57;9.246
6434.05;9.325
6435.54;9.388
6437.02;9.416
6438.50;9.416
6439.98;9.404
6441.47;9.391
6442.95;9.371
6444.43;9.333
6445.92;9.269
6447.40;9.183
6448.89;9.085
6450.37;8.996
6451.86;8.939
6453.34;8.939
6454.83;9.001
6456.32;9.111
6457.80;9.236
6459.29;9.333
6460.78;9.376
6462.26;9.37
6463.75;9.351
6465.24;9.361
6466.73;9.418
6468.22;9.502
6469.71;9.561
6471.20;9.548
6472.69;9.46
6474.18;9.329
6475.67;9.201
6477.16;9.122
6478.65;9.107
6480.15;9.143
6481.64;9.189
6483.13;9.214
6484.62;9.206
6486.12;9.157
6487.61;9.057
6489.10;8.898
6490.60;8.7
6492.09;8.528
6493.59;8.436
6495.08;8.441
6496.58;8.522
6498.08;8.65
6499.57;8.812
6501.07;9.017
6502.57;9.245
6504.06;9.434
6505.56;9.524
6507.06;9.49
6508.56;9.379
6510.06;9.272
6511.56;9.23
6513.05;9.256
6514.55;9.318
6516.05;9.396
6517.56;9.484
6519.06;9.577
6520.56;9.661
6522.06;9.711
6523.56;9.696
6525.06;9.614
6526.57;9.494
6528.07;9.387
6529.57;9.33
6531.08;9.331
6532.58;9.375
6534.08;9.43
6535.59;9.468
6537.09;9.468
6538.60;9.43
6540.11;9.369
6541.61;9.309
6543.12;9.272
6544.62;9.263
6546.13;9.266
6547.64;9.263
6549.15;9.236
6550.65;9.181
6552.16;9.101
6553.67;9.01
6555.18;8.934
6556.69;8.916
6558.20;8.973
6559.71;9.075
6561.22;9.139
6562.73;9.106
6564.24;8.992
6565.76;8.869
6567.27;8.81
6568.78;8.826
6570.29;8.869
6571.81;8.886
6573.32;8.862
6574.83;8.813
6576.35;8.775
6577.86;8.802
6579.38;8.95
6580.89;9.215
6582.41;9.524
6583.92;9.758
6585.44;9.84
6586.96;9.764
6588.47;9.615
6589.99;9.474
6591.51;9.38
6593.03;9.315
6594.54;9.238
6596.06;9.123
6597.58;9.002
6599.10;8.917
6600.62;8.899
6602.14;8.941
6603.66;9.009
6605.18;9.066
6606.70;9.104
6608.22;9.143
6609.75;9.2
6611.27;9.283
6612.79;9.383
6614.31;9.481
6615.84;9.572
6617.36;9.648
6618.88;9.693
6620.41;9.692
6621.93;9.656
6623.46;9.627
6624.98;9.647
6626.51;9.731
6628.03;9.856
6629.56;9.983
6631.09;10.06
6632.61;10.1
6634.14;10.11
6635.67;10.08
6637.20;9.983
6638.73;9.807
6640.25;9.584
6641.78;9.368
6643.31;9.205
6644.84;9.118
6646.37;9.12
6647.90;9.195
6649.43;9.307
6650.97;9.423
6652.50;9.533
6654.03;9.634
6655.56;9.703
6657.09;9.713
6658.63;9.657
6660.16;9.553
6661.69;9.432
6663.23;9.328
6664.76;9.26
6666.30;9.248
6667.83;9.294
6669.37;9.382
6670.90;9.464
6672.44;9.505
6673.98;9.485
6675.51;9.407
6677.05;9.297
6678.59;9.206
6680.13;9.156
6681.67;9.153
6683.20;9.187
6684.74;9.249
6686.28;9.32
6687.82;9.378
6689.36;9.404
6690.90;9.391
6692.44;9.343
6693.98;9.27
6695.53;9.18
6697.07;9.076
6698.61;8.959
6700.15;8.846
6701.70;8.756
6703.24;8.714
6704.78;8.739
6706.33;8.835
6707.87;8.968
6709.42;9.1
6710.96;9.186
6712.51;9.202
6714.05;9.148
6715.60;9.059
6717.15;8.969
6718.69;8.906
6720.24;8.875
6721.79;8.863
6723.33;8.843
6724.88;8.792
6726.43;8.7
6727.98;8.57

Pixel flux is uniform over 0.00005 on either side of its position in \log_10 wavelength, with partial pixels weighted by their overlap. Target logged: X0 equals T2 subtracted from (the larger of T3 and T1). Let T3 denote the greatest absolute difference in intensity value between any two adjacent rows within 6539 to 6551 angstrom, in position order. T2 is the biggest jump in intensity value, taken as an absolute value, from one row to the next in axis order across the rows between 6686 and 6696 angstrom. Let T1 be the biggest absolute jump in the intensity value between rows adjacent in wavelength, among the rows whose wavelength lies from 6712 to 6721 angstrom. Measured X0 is 0.00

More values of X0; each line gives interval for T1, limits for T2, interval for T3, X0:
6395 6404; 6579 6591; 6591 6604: -0.18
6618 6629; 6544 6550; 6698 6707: 0.10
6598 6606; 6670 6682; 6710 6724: -0.02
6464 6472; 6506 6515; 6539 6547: -0.03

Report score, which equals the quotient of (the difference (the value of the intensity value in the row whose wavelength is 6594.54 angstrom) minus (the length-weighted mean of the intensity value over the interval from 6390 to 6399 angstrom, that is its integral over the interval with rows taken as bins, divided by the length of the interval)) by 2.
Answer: -0.03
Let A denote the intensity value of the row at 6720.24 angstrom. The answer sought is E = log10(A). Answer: 0.948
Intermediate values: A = 8.875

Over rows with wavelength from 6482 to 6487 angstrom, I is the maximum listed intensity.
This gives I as 9.214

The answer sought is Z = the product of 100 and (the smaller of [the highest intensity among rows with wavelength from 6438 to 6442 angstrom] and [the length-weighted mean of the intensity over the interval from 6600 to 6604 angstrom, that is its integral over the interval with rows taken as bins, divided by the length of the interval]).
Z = 895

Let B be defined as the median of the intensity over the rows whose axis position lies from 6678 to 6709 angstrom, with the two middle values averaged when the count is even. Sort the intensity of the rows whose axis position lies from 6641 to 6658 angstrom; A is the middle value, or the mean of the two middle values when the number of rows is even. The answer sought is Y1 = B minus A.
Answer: -0.2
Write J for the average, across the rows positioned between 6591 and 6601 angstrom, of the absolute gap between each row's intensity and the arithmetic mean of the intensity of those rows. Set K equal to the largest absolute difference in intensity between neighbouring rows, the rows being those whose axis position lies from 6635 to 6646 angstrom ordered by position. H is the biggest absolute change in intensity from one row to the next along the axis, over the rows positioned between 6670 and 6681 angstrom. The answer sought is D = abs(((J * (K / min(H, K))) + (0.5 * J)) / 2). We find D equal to 0.20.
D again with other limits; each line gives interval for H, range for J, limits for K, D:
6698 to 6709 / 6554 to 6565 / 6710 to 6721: 0.06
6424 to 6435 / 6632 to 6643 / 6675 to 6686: 0.22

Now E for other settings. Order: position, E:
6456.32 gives 0.960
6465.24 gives 0.971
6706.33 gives 0.946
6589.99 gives 0.977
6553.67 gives 0.955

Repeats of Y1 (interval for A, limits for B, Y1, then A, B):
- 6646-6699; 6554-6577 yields -0.4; 9.33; 8.89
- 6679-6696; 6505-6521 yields 0.1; 9.27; 9.40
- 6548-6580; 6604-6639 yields 0.7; 8.93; 9.66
